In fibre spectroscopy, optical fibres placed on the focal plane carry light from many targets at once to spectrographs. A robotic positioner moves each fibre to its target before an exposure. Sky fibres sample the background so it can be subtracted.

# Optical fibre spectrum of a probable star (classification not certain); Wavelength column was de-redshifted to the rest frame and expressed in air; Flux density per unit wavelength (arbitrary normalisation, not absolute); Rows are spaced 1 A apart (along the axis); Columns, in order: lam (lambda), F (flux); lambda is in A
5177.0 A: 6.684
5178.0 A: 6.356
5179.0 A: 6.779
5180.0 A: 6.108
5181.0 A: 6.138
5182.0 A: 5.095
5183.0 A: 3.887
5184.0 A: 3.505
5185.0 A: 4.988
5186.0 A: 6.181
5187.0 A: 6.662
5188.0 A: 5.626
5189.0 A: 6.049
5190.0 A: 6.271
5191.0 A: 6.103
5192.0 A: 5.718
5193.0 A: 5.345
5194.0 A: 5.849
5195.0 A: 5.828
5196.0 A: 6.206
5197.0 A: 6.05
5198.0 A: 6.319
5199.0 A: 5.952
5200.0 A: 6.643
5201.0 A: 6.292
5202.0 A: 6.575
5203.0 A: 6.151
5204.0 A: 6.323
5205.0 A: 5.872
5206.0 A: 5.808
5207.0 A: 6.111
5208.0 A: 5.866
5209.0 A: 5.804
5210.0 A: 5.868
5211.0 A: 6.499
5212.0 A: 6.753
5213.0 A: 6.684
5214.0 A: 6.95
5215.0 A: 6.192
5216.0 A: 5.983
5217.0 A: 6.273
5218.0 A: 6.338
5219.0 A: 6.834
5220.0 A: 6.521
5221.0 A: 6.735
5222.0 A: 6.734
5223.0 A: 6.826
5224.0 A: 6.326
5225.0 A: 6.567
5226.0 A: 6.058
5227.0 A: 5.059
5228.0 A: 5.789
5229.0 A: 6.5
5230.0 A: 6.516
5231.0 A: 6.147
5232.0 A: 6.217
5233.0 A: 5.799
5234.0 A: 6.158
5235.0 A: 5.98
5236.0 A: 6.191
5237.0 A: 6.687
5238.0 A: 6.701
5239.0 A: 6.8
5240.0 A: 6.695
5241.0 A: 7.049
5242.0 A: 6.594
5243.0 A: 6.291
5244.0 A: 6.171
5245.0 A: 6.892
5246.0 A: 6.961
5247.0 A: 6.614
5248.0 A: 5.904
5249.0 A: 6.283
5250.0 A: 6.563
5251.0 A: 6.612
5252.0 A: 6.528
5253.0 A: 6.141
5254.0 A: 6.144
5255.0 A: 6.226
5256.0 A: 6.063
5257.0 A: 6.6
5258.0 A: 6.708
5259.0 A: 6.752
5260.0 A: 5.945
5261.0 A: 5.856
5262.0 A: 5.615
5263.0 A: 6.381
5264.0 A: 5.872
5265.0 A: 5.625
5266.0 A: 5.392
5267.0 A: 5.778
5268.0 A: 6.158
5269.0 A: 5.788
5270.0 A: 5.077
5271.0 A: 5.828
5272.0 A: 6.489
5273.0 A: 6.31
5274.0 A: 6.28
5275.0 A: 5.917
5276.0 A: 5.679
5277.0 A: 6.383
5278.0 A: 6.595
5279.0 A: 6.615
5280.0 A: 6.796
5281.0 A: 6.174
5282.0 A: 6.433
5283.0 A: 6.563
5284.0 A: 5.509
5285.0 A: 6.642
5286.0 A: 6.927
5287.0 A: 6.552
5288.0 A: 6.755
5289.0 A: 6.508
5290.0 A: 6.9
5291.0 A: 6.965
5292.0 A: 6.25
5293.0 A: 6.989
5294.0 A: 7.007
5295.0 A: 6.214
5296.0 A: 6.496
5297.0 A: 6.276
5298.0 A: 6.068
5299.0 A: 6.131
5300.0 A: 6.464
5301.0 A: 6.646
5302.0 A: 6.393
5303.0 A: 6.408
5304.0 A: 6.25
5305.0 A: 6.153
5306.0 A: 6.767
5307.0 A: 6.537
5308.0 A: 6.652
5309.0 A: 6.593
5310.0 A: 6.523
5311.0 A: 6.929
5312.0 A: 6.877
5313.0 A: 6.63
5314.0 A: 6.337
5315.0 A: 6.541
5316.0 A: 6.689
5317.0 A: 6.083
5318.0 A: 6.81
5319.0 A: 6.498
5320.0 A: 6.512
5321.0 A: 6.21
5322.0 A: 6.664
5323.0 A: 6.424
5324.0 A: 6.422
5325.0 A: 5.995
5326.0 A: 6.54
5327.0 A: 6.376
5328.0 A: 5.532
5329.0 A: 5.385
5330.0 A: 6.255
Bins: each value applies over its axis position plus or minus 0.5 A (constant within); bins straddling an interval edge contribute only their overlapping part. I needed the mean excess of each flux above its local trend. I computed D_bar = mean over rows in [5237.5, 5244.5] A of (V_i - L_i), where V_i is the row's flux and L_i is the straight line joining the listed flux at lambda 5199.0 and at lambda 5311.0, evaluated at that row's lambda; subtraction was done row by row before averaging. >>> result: 0.30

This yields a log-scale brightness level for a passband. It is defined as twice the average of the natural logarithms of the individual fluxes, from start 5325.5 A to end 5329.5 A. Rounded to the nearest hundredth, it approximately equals 3.56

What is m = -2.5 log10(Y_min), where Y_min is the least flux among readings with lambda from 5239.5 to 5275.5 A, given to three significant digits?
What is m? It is -1.76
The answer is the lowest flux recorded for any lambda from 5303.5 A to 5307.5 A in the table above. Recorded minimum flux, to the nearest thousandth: 6.153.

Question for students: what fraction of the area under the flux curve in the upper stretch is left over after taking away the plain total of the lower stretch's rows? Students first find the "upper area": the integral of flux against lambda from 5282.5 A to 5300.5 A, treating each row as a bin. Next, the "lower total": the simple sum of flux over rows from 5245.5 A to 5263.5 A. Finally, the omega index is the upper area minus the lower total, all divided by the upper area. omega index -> 0.028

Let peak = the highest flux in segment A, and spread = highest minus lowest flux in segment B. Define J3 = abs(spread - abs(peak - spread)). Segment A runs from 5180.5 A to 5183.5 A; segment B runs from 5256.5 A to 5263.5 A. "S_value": 3.9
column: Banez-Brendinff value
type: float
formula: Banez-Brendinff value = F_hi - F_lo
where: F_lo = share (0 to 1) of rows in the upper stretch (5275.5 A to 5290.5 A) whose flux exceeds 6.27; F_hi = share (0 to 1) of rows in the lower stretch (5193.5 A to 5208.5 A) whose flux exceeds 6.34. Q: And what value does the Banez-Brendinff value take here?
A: -0.7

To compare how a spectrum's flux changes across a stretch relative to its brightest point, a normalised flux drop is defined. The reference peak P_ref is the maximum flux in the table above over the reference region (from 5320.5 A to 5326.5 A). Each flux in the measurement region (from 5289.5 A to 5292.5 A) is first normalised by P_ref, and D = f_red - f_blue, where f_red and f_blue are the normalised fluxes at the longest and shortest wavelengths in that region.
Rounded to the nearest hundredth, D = -0.10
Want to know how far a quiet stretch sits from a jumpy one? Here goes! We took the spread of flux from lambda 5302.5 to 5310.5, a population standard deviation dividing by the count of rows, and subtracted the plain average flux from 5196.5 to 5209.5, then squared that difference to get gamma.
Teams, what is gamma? 35.3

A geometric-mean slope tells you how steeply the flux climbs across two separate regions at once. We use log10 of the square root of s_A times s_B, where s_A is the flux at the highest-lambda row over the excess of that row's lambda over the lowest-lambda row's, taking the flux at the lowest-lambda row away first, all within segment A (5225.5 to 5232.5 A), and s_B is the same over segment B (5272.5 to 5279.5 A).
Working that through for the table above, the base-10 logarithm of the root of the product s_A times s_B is -1.4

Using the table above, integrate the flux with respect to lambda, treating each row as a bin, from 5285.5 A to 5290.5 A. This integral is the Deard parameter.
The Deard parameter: 33.6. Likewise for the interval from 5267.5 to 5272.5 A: 29.3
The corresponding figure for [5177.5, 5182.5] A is 30.5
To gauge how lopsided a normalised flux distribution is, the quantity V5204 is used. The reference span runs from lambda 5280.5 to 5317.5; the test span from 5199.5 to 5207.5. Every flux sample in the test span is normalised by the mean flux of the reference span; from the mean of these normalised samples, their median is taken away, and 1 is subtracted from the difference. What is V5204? -1.00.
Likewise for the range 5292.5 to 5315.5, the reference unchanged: -1.00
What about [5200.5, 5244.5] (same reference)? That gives -1.00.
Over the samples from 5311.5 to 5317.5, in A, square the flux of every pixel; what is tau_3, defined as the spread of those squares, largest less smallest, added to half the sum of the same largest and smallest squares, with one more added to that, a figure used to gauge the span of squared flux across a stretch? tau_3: 53.4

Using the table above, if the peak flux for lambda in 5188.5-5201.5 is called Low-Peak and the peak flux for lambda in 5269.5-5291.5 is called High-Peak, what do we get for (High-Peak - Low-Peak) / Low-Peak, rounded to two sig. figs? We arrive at 0.048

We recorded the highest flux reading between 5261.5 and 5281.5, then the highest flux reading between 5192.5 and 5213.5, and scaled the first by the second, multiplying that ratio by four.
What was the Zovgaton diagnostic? 4.03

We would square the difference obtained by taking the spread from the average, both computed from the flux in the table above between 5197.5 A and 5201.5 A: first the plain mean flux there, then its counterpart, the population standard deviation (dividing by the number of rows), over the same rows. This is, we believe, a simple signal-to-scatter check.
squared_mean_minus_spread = 36.7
